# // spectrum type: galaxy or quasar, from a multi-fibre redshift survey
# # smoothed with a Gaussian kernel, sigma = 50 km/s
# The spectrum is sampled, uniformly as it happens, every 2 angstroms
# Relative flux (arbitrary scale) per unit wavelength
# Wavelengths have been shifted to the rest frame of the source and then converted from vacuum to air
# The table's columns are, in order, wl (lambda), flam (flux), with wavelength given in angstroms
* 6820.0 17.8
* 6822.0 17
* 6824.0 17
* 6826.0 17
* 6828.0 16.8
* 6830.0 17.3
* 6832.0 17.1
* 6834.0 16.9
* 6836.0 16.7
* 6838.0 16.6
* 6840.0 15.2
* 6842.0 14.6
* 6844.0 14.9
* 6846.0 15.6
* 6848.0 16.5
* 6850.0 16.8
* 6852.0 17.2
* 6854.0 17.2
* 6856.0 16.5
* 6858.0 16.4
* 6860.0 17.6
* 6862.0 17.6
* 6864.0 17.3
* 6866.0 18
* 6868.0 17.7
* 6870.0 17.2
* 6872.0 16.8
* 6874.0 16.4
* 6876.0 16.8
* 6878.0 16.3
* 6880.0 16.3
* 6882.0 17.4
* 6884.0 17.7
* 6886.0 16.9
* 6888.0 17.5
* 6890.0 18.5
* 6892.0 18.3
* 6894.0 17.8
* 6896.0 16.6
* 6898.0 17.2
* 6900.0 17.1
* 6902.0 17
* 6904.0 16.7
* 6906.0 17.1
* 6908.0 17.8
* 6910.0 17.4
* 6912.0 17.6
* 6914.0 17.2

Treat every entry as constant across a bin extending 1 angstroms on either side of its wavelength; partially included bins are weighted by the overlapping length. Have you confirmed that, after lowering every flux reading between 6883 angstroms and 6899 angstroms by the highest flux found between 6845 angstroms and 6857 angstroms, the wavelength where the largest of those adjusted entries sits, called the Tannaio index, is 6890.0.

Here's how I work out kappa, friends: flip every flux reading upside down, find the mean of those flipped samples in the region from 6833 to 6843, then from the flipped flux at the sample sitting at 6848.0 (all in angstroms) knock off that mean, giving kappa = -0.0021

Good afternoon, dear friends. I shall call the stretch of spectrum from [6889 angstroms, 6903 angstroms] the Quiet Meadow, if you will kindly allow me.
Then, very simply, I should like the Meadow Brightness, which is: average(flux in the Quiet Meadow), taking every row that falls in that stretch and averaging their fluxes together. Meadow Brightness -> 17.5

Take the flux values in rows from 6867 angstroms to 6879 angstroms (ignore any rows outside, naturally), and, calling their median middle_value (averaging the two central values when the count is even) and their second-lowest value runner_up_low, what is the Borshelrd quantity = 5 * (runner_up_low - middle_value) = -2.0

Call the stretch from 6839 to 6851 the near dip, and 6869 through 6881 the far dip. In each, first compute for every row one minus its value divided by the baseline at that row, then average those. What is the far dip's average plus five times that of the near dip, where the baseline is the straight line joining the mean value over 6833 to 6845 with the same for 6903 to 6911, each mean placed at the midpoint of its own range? 0.10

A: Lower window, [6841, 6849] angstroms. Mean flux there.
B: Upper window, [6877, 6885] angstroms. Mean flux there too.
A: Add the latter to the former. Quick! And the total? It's 32.3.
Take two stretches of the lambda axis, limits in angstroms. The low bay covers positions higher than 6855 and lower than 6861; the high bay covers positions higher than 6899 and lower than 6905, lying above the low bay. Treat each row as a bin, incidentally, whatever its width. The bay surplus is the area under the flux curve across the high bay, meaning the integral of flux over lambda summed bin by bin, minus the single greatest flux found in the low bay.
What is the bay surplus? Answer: 84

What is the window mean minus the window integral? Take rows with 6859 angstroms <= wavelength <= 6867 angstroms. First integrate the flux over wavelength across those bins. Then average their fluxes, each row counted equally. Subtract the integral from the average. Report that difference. -123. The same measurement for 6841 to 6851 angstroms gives -141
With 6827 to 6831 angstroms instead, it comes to -51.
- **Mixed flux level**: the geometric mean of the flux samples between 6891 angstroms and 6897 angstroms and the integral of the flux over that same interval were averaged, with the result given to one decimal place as 61.5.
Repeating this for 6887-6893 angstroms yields 63.3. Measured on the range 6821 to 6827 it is 59.5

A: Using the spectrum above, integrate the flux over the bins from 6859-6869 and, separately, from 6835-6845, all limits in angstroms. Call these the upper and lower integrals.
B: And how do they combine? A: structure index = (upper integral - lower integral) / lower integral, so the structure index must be 0.13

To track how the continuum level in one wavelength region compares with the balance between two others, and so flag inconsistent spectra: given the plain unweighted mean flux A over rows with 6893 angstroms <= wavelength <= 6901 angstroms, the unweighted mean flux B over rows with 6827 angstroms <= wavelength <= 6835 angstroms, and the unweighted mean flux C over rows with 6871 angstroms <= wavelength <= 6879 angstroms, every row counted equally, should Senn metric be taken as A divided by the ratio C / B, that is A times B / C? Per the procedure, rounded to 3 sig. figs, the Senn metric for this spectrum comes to 17.6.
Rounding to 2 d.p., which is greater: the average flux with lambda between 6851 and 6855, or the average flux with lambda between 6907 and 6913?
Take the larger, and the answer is 17.60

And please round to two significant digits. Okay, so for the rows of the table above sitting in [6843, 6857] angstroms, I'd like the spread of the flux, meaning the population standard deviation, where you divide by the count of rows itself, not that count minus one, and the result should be 0.79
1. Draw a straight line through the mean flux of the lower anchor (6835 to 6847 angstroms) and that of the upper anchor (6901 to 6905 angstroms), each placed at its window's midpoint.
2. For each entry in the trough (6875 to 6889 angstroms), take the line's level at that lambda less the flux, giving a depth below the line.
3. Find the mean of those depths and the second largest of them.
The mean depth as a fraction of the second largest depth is -12.2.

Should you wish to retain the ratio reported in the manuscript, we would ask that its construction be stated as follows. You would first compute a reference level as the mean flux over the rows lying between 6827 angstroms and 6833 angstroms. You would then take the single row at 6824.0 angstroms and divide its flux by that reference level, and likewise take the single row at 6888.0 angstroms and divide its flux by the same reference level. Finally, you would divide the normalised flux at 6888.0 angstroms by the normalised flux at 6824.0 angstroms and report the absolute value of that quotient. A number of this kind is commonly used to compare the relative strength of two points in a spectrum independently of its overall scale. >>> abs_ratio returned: 1.03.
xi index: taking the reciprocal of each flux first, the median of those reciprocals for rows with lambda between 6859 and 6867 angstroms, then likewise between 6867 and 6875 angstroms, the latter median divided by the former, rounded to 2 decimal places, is 1.04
